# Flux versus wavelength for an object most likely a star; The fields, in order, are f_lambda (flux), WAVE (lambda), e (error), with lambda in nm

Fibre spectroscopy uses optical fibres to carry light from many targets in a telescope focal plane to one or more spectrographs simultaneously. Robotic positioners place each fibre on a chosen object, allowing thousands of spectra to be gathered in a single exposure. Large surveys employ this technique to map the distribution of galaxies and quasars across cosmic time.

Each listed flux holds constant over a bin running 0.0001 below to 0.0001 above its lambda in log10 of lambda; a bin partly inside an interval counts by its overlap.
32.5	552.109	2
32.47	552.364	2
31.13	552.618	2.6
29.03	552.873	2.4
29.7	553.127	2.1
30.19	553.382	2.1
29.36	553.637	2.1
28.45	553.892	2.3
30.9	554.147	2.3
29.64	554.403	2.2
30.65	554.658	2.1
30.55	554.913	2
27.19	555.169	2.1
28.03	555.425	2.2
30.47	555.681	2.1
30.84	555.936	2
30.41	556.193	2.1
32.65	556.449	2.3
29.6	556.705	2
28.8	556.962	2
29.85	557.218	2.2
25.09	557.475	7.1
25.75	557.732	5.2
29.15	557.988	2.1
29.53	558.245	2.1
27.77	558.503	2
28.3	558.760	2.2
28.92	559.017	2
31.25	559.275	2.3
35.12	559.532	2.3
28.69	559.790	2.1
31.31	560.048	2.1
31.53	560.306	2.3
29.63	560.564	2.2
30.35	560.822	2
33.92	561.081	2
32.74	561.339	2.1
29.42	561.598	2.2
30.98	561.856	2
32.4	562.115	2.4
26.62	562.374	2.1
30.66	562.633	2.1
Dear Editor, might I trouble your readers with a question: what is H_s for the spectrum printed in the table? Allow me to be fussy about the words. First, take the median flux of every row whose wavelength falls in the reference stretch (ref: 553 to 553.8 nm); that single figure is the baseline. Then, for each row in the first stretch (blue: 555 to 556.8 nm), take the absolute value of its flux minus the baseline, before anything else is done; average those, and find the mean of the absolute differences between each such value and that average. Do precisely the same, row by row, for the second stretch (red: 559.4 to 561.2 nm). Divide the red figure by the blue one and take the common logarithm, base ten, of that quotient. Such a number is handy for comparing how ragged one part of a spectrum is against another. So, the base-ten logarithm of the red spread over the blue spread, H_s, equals 0.27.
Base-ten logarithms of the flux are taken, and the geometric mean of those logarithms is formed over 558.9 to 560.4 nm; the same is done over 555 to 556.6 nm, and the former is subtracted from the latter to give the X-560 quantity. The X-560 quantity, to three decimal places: -0.017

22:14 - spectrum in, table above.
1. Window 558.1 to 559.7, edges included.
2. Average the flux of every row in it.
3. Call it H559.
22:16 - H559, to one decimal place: 30.1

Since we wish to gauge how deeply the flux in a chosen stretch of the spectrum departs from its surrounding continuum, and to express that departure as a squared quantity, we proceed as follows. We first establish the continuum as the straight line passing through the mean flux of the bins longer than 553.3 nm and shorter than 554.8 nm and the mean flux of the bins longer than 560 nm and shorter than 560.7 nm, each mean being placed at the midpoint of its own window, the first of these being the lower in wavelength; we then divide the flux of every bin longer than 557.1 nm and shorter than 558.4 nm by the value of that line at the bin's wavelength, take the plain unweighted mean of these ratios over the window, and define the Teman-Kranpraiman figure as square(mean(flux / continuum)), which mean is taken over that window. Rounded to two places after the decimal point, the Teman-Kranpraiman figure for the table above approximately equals 0.84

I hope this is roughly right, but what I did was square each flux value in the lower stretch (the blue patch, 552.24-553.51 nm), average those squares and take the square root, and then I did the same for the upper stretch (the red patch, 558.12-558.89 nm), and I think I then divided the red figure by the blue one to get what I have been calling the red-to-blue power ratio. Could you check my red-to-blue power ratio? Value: 0.93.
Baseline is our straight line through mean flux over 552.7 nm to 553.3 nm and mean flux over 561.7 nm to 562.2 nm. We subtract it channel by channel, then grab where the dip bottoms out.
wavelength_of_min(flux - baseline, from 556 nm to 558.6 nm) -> 557.475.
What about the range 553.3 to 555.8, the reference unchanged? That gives 555.169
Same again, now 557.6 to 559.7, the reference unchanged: 557.732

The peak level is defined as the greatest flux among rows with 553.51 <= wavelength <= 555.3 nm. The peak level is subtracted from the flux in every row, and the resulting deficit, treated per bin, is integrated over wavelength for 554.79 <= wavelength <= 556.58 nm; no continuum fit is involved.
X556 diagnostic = -1.6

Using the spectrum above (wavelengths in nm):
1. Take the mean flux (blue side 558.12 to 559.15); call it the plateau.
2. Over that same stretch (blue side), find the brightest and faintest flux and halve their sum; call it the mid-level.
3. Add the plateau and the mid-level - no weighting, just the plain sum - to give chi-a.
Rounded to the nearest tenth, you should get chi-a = 57.3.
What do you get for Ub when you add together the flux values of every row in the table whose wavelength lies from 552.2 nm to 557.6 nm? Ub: 625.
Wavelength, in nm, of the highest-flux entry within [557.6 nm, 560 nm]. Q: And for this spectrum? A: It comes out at 559.532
